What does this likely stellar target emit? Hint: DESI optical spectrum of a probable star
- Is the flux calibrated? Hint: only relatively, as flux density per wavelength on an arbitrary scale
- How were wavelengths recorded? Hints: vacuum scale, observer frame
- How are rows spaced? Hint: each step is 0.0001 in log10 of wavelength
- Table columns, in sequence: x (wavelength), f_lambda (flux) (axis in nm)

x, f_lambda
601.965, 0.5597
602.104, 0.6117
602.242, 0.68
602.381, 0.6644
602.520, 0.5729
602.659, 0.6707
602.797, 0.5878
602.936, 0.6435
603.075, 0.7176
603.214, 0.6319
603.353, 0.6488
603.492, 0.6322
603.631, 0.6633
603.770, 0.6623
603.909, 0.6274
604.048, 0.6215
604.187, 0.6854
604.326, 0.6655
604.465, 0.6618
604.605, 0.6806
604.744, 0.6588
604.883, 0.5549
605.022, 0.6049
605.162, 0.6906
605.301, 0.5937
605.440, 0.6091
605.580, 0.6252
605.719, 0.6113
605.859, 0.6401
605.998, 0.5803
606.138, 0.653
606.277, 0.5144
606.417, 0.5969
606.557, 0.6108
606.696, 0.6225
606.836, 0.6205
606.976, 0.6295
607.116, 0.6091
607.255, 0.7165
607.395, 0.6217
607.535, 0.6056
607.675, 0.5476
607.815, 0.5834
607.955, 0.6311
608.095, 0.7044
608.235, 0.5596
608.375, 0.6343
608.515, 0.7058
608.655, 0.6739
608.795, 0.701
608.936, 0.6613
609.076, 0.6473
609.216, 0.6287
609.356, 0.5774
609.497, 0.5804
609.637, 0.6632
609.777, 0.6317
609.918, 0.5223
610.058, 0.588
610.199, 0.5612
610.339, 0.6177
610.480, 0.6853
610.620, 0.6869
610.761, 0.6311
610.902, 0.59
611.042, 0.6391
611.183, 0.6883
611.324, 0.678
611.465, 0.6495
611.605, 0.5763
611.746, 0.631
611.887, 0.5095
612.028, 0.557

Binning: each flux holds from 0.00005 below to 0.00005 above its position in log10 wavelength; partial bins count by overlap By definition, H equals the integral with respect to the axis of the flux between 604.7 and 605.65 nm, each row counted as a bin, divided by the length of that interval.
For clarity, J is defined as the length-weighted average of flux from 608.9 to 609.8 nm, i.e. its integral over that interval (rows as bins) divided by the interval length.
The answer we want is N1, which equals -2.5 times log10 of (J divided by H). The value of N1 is -0.013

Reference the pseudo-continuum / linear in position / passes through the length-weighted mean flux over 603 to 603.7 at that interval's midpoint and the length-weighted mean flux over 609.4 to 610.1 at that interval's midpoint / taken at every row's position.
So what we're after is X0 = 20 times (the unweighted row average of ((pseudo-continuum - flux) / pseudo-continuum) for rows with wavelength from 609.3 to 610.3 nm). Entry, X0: 0.2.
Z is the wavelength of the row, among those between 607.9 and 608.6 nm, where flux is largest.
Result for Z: 608.515 nm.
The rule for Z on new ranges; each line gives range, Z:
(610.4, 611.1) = 610.620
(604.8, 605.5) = 605.162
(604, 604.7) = 604.187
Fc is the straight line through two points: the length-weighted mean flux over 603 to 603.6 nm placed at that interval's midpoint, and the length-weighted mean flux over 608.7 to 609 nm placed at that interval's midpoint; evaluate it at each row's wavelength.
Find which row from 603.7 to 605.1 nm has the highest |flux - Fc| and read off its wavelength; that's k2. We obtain 604.883 nm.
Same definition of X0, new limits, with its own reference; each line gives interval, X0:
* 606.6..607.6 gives -0.3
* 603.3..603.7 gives 0.3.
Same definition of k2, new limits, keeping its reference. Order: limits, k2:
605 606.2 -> 605.998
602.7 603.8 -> 602.797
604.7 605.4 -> 604.883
